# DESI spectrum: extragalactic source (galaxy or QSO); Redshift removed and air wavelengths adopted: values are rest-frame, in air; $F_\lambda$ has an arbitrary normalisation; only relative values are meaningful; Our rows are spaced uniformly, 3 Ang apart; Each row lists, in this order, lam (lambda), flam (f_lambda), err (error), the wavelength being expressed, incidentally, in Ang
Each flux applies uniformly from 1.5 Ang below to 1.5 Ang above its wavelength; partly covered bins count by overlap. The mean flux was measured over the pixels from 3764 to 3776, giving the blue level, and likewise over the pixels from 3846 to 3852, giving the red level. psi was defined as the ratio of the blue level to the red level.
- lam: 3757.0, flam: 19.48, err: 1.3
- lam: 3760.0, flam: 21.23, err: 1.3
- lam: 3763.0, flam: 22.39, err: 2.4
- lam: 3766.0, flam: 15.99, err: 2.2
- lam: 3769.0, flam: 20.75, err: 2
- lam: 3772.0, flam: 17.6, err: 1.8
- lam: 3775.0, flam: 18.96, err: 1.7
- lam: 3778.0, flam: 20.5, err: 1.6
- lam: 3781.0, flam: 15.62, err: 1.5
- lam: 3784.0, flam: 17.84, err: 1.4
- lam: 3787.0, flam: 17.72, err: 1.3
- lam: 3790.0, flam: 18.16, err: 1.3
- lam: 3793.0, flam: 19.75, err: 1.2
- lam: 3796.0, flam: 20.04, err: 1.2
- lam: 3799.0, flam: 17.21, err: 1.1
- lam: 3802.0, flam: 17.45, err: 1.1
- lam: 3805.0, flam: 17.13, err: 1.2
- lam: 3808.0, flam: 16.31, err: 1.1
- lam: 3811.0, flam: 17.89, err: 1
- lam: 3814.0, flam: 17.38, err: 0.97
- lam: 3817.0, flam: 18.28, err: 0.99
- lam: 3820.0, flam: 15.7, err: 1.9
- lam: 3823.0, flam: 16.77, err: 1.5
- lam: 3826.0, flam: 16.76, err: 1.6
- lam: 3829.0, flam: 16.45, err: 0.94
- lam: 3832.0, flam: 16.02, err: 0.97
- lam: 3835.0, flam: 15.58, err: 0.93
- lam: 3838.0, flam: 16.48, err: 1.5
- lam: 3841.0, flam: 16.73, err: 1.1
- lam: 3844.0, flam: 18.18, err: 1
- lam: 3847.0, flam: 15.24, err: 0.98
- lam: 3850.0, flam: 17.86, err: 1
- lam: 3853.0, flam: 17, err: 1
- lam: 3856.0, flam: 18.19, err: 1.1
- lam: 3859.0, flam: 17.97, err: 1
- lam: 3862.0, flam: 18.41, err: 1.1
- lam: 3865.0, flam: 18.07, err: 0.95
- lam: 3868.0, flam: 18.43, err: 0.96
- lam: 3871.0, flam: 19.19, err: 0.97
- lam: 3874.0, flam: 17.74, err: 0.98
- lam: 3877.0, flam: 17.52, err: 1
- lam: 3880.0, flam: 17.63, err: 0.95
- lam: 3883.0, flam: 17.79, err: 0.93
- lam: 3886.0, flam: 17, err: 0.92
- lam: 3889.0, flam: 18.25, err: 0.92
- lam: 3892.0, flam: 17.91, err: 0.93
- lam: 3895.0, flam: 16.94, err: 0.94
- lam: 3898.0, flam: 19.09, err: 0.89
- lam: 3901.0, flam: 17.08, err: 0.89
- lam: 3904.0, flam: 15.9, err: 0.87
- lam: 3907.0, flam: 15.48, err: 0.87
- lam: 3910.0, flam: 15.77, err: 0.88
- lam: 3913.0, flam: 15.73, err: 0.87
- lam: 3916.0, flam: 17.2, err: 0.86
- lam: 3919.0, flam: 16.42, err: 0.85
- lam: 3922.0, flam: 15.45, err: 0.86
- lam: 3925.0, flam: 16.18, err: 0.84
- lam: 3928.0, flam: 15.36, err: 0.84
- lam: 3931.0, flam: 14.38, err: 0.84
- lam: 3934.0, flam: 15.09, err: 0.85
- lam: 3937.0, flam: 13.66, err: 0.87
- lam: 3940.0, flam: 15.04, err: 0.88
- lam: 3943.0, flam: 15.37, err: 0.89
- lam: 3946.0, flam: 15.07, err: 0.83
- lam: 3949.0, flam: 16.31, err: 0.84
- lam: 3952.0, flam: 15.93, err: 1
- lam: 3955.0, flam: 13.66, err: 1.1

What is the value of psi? 1.11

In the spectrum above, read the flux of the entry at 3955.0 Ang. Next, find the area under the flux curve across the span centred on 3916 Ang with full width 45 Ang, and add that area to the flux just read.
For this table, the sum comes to 733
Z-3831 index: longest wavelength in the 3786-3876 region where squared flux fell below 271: 3847.0 Ang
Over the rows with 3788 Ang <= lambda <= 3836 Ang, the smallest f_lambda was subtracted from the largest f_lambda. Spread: 4.5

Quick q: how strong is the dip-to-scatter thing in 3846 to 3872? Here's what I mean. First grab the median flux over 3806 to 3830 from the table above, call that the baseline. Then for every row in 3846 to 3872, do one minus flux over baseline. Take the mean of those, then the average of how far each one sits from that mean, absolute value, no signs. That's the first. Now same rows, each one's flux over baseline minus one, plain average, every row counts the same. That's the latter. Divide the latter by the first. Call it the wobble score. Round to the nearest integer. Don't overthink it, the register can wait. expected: 1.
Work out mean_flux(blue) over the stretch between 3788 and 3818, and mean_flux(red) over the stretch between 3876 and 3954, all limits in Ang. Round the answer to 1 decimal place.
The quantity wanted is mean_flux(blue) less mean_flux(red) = 1.7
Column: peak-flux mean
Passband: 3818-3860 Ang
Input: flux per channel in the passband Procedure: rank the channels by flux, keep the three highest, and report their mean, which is 18.1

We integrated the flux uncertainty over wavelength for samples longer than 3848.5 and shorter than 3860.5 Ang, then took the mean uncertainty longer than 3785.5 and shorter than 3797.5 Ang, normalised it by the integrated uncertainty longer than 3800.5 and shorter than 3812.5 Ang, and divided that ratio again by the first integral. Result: 0.0077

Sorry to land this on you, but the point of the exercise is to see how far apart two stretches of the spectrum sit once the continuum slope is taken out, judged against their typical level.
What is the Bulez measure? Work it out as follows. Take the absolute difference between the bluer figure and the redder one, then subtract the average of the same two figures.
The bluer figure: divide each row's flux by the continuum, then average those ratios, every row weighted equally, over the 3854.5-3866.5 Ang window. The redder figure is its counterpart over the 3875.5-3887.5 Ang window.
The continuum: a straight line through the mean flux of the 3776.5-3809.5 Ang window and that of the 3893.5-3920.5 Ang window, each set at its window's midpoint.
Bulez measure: -1.02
